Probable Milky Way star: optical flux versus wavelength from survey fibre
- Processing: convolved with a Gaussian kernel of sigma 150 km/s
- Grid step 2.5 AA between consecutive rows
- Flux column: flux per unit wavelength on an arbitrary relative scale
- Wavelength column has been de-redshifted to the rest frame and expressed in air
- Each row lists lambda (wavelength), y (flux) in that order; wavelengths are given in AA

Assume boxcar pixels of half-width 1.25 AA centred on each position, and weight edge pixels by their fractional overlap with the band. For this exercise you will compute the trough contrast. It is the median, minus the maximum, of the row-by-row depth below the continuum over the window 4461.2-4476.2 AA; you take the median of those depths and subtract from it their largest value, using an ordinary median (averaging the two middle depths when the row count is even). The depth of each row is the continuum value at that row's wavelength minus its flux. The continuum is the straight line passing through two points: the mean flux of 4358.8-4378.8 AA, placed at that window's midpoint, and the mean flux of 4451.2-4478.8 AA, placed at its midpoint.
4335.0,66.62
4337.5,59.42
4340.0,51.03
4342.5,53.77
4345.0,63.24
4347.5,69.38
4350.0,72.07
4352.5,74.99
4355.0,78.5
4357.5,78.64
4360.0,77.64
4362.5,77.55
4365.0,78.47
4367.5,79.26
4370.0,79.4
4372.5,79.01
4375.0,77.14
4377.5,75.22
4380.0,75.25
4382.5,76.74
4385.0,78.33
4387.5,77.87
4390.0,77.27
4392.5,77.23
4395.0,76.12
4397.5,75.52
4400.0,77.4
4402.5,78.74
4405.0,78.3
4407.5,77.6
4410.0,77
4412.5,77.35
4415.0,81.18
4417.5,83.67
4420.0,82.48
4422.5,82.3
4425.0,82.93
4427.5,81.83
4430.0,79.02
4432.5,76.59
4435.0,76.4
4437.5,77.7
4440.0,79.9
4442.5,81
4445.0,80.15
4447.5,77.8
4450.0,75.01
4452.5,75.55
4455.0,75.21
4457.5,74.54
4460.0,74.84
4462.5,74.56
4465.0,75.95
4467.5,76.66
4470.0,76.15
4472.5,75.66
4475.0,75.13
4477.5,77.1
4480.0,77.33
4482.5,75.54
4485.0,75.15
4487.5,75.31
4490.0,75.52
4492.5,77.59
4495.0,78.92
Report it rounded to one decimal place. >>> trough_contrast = -1.4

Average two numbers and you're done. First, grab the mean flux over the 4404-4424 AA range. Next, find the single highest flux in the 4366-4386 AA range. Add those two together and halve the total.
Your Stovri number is 79.7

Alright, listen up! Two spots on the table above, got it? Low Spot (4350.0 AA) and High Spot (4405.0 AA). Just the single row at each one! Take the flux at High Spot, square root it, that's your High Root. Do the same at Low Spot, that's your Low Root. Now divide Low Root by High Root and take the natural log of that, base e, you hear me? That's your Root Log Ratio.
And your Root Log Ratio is -0.041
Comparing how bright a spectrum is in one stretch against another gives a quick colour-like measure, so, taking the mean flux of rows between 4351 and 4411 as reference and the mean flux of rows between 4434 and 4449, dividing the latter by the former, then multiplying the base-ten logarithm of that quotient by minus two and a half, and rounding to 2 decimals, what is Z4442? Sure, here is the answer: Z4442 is -0.02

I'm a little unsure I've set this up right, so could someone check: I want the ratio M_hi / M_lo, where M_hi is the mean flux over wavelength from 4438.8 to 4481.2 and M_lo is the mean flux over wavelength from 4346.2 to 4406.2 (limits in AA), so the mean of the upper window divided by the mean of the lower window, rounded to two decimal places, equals 1.00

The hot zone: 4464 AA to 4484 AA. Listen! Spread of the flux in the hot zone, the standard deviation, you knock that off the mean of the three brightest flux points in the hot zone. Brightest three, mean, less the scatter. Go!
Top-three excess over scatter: 76.3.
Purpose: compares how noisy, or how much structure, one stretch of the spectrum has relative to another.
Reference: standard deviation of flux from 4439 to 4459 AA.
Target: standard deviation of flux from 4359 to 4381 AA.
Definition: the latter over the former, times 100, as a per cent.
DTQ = 60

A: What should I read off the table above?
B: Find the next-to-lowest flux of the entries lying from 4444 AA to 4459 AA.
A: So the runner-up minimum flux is 75.01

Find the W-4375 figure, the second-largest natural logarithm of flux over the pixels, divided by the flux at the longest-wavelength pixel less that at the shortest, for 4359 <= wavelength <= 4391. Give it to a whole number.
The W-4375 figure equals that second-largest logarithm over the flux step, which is -12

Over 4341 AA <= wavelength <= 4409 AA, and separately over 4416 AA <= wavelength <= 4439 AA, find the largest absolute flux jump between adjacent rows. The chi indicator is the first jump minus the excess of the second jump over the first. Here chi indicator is 16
